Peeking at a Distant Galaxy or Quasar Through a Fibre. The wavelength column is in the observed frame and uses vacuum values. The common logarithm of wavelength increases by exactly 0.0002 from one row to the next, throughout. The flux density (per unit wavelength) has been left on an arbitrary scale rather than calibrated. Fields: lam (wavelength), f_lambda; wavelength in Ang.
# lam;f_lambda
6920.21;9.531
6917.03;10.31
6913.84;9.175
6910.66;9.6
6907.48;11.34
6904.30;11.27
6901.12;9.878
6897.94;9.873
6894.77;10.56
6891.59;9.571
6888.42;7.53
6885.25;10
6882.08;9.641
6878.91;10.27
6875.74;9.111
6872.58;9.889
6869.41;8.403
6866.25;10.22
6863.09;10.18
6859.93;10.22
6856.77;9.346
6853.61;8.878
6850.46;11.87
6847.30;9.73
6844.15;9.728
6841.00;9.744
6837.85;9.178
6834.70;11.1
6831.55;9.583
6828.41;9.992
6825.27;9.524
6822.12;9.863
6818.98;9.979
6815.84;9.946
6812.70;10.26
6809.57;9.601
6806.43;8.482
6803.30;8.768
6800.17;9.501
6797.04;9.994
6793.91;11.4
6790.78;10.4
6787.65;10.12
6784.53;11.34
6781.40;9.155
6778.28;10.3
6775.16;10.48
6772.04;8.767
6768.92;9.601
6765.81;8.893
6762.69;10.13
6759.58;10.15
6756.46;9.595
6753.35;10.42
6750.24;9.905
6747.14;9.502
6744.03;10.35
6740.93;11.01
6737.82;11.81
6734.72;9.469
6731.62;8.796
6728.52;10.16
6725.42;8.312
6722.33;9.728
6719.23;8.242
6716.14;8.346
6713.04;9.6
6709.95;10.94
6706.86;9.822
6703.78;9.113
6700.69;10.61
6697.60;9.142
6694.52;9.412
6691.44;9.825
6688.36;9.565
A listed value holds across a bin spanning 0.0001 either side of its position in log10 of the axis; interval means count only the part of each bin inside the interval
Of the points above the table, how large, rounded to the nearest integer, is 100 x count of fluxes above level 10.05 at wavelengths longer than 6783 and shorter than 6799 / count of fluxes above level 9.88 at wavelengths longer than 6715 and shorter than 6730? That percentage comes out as 400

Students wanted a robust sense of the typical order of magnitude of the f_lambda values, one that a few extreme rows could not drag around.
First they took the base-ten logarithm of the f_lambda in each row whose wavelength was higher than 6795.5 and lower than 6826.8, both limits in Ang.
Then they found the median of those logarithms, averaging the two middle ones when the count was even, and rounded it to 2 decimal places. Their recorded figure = 0.99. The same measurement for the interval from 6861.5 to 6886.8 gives 1.00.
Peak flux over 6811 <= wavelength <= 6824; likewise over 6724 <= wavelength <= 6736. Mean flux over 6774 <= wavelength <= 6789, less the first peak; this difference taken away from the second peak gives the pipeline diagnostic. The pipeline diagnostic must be 10.1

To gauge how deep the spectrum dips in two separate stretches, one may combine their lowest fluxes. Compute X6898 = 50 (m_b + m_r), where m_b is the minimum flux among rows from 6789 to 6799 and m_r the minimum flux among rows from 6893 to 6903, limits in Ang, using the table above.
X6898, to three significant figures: 993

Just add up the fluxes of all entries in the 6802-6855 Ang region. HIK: 166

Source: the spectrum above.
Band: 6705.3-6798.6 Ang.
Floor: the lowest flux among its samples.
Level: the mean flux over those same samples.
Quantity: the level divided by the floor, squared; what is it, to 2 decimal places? 1.44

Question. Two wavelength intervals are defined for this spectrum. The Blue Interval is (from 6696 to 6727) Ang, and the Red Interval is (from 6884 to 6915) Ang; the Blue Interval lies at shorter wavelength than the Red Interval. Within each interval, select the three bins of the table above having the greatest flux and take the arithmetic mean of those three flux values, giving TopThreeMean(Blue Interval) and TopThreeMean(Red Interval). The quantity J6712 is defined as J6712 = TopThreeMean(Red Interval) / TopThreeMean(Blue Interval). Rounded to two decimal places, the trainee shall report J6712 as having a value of 1.06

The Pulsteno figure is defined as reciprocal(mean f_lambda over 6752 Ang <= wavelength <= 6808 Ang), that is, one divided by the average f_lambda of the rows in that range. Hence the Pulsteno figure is 0.101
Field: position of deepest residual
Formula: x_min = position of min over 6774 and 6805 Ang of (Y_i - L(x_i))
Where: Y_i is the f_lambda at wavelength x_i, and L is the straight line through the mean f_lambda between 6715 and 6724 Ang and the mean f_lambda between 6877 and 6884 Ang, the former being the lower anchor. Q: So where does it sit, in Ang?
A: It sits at 6803.30 Ang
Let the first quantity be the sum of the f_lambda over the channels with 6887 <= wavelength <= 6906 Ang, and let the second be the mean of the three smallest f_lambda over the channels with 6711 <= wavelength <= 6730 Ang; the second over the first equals 0.141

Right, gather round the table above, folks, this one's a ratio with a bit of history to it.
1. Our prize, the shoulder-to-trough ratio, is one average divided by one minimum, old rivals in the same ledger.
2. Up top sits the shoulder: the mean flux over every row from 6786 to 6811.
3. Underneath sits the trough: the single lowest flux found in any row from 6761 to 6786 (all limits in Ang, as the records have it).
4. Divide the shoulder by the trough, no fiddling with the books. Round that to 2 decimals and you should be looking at 1.12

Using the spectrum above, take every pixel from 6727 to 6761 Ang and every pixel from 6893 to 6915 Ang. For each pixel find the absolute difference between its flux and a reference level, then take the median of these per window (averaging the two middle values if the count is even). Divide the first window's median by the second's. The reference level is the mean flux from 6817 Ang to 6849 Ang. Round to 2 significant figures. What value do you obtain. 0.56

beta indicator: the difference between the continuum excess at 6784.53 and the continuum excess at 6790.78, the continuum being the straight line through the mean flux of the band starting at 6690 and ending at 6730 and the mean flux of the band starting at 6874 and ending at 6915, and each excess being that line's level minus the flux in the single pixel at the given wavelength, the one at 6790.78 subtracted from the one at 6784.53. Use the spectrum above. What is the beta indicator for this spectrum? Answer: -1.0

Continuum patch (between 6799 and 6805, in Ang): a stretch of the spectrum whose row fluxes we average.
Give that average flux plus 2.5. 11.6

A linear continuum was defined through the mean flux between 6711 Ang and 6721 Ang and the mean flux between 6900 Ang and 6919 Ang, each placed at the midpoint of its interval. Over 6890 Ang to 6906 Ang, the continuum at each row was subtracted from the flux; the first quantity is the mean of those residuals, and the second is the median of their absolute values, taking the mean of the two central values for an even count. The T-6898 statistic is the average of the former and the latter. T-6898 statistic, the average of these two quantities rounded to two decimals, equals 0.23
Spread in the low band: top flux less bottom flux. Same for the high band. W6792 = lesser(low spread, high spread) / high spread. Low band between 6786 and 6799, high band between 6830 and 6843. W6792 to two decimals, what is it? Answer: 0.73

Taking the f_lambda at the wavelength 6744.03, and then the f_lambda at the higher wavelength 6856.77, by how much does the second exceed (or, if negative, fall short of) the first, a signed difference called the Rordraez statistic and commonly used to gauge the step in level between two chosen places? -1.0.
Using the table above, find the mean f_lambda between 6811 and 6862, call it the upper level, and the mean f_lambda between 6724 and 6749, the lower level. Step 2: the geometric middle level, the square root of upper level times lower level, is 9.9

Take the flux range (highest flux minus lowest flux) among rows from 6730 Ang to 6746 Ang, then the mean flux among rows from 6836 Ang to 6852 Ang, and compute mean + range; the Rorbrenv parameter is 13.1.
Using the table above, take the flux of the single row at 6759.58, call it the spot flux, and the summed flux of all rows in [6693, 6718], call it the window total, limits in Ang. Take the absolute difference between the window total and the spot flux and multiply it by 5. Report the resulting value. 334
